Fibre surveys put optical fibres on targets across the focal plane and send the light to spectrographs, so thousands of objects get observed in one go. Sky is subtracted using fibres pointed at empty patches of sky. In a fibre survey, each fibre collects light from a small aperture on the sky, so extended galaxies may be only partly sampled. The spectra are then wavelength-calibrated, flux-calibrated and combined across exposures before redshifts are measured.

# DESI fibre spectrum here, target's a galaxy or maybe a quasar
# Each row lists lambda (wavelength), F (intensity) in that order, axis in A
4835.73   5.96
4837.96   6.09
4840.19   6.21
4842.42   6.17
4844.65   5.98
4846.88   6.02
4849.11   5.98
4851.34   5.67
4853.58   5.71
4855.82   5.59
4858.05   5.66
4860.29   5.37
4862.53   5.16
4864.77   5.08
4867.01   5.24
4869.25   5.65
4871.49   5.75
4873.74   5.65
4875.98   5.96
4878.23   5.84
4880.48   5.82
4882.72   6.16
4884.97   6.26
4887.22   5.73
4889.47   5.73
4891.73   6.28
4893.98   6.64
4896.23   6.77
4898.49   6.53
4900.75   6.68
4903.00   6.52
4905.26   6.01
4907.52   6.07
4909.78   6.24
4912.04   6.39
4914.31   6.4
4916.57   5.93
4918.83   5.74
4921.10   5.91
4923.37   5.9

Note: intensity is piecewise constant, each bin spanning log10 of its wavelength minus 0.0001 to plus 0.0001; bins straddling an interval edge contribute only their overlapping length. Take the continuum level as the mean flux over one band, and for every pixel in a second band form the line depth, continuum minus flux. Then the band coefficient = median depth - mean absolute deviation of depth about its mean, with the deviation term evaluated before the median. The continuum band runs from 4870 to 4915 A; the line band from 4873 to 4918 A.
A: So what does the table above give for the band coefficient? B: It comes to -0.3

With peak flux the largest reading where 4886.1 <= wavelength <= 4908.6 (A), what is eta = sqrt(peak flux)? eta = 2.60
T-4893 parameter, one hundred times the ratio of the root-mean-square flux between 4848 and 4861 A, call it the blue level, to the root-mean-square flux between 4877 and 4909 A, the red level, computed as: 91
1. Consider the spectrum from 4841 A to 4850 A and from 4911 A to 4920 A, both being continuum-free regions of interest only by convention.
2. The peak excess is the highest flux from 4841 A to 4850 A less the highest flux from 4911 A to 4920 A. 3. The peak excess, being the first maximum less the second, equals -0.2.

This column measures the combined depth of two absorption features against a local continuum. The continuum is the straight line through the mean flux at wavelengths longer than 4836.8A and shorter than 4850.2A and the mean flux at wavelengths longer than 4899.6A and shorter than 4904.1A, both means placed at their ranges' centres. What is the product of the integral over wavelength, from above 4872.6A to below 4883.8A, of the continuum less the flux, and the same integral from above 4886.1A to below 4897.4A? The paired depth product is 18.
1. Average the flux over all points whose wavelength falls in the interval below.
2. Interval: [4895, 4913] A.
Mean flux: 6.4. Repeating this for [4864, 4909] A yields 6.0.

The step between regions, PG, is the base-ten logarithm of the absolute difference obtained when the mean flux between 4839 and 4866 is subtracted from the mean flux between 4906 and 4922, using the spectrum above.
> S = -0.42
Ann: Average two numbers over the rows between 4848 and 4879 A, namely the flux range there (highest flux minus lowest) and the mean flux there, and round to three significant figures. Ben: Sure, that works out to 3.25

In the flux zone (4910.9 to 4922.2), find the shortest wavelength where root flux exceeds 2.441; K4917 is 4912.04 A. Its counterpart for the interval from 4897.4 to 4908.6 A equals 4898.49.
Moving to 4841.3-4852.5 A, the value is 4842.42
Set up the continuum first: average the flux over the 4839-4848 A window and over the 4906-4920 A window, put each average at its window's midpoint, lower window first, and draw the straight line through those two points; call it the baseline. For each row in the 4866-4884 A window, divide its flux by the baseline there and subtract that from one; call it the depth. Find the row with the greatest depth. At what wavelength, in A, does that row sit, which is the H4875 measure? 4867.01 A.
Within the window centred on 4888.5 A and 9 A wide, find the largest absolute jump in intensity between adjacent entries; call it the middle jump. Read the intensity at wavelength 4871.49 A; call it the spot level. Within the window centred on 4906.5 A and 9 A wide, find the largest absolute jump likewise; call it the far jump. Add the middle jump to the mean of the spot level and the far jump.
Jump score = 3.68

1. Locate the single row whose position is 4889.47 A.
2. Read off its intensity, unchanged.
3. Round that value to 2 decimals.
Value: 5.73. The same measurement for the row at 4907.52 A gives 6.07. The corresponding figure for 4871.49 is 5.75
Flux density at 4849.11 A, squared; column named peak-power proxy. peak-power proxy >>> 35.8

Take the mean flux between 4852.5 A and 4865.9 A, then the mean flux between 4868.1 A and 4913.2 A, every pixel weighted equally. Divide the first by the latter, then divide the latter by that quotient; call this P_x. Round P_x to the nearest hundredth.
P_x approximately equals 6.93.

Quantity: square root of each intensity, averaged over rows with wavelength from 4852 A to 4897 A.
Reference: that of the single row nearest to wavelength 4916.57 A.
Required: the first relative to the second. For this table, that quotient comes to 0.99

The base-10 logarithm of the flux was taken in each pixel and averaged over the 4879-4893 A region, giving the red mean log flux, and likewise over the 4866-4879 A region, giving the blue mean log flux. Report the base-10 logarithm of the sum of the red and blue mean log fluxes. 0.1852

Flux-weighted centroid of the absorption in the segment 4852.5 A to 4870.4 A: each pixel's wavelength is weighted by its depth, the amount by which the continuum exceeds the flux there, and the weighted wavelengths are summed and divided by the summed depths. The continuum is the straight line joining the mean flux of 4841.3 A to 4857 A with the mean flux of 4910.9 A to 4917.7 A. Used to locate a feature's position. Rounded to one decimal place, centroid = 4862.8 A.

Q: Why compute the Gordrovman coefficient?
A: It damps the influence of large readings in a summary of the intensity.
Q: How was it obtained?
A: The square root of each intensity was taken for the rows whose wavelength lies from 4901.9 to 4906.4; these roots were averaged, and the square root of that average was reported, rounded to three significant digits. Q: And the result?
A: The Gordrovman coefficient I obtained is 1.58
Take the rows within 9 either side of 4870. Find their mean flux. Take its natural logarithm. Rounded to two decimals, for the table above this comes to 1.71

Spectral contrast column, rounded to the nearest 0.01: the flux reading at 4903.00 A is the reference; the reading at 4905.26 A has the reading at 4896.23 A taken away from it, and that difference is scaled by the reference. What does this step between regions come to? -0.12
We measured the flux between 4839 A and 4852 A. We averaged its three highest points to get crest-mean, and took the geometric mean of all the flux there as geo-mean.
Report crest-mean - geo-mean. 0.13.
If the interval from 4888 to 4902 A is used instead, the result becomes 0.27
